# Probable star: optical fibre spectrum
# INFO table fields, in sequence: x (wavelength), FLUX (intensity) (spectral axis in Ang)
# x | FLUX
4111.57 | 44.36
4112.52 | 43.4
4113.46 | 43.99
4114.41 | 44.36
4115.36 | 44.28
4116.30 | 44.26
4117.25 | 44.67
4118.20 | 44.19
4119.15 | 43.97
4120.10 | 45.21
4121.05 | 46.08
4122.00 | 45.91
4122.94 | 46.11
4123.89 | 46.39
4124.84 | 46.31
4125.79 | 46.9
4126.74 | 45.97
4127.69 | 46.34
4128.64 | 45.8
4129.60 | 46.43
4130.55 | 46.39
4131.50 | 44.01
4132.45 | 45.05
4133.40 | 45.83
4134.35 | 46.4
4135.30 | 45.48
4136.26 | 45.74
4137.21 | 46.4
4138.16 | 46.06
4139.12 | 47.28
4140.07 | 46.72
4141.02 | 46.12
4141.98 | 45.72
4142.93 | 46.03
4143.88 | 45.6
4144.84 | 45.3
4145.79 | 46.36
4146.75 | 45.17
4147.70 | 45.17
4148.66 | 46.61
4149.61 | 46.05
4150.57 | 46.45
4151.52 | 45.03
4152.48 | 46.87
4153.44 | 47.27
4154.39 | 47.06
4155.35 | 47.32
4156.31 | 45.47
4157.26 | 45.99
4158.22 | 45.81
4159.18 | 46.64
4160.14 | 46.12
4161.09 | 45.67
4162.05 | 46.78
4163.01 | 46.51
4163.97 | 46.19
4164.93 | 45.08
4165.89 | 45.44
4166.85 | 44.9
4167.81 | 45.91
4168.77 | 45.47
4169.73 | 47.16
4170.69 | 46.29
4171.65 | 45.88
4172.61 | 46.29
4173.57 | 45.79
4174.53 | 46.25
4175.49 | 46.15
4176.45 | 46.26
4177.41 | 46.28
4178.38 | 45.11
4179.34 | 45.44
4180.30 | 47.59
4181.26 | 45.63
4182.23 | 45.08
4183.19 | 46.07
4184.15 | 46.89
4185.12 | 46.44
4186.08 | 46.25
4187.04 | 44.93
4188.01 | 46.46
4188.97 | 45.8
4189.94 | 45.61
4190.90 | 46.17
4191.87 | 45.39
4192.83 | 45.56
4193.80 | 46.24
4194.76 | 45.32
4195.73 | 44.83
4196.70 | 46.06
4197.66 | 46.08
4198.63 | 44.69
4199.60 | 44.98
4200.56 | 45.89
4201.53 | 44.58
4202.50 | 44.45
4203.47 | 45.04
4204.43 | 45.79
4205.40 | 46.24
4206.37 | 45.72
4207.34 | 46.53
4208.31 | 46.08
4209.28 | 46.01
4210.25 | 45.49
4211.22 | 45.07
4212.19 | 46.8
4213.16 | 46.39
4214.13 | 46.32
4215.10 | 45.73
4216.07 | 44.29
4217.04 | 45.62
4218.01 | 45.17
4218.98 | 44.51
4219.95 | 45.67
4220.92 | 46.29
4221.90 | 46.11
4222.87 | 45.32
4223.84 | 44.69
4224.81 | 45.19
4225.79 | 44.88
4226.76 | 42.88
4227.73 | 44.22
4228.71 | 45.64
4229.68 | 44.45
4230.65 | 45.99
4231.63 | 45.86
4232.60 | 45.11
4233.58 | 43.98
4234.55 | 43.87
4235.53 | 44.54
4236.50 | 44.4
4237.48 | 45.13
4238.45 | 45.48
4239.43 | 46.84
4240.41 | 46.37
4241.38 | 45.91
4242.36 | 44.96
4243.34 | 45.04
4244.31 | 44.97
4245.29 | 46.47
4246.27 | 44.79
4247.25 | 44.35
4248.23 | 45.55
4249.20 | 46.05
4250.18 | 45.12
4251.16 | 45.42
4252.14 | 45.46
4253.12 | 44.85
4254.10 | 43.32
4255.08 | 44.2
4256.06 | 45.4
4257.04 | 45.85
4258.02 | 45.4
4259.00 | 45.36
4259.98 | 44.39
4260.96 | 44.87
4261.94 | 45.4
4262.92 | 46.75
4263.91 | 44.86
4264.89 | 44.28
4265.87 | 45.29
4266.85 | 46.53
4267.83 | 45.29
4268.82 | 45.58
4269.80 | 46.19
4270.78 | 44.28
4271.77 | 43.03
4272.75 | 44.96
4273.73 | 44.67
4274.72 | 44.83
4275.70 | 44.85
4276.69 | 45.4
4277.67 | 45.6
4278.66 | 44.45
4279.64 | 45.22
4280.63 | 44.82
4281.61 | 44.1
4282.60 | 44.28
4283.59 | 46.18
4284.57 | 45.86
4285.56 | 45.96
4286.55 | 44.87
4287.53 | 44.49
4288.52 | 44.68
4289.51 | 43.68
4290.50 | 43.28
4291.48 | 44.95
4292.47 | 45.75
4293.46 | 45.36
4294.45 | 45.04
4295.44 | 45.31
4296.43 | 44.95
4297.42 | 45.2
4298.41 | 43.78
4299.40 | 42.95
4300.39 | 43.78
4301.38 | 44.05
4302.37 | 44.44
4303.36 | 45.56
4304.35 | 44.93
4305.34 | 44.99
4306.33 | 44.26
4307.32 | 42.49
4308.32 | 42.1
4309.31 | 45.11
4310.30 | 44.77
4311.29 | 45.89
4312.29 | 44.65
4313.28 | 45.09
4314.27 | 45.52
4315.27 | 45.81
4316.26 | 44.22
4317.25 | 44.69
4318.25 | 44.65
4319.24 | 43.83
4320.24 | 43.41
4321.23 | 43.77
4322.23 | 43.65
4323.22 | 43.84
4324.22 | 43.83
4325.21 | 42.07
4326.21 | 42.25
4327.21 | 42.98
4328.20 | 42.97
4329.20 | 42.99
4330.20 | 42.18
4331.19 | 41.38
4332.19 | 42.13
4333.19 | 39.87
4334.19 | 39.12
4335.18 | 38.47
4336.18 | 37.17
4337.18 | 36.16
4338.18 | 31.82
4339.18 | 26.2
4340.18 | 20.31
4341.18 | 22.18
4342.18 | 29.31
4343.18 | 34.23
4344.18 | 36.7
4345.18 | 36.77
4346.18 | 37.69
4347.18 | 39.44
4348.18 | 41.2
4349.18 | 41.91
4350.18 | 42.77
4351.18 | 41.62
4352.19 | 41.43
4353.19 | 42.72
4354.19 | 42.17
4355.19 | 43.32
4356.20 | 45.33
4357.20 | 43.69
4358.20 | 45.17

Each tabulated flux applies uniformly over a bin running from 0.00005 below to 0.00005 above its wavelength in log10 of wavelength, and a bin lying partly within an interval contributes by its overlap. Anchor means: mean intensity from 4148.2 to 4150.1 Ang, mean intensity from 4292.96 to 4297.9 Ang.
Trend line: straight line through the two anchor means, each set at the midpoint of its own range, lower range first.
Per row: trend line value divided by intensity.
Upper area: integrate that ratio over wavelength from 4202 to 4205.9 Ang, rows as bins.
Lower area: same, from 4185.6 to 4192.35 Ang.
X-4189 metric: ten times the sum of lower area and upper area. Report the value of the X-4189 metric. 107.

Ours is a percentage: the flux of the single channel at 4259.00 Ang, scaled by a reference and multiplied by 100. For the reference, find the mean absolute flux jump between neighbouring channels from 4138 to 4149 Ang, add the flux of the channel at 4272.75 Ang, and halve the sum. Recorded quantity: 199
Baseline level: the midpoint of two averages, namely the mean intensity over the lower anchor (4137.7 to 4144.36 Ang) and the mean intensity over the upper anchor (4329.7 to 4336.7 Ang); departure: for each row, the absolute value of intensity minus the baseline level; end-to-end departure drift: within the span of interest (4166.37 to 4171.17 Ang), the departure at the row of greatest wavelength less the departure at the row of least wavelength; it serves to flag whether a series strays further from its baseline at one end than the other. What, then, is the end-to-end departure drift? 1.4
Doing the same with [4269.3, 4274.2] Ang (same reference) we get -1.5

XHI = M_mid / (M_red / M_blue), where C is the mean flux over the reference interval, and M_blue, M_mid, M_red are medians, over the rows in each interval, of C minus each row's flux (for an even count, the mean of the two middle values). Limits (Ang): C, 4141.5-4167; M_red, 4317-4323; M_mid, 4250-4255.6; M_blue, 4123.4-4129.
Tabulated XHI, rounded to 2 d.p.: -0.14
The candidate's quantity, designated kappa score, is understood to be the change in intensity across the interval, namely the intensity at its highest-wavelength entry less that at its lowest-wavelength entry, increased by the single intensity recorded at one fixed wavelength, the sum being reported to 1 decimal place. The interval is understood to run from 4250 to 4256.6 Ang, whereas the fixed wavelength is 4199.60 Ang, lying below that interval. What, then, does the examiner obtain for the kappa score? 45.3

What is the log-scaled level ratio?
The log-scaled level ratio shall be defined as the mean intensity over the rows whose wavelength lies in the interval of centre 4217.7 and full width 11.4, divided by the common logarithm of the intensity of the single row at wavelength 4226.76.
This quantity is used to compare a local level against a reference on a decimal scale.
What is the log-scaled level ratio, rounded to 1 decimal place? 28.0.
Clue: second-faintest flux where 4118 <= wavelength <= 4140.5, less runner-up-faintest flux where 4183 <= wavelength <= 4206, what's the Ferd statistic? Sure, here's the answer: -1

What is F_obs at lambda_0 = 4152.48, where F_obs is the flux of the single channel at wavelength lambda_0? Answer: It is 46.87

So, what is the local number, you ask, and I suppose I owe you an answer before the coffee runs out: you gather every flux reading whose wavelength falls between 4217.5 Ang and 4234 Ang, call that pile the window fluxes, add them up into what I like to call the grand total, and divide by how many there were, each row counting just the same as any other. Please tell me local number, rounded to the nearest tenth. 45.1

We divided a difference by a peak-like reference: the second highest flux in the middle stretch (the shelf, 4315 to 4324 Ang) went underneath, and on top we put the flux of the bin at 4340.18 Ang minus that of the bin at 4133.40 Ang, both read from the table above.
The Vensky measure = -0.57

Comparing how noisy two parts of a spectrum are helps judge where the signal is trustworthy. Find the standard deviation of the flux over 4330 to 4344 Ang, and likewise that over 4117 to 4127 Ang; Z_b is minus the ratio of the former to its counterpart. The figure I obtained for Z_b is -8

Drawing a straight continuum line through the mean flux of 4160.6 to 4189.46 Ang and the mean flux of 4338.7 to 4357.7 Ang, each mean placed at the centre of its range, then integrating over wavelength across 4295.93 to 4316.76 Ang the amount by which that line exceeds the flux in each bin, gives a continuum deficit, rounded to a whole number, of -106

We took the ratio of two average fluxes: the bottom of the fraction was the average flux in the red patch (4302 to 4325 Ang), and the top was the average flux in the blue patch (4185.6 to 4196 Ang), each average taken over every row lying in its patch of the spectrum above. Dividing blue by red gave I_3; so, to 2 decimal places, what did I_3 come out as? 1.03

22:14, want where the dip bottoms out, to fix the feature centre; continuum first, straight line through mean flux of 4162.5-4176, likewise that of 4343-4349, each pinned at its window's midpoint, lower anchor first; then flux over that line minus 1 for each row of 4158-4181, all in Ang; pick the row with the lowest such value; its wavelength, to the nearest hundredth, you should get 4166.85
